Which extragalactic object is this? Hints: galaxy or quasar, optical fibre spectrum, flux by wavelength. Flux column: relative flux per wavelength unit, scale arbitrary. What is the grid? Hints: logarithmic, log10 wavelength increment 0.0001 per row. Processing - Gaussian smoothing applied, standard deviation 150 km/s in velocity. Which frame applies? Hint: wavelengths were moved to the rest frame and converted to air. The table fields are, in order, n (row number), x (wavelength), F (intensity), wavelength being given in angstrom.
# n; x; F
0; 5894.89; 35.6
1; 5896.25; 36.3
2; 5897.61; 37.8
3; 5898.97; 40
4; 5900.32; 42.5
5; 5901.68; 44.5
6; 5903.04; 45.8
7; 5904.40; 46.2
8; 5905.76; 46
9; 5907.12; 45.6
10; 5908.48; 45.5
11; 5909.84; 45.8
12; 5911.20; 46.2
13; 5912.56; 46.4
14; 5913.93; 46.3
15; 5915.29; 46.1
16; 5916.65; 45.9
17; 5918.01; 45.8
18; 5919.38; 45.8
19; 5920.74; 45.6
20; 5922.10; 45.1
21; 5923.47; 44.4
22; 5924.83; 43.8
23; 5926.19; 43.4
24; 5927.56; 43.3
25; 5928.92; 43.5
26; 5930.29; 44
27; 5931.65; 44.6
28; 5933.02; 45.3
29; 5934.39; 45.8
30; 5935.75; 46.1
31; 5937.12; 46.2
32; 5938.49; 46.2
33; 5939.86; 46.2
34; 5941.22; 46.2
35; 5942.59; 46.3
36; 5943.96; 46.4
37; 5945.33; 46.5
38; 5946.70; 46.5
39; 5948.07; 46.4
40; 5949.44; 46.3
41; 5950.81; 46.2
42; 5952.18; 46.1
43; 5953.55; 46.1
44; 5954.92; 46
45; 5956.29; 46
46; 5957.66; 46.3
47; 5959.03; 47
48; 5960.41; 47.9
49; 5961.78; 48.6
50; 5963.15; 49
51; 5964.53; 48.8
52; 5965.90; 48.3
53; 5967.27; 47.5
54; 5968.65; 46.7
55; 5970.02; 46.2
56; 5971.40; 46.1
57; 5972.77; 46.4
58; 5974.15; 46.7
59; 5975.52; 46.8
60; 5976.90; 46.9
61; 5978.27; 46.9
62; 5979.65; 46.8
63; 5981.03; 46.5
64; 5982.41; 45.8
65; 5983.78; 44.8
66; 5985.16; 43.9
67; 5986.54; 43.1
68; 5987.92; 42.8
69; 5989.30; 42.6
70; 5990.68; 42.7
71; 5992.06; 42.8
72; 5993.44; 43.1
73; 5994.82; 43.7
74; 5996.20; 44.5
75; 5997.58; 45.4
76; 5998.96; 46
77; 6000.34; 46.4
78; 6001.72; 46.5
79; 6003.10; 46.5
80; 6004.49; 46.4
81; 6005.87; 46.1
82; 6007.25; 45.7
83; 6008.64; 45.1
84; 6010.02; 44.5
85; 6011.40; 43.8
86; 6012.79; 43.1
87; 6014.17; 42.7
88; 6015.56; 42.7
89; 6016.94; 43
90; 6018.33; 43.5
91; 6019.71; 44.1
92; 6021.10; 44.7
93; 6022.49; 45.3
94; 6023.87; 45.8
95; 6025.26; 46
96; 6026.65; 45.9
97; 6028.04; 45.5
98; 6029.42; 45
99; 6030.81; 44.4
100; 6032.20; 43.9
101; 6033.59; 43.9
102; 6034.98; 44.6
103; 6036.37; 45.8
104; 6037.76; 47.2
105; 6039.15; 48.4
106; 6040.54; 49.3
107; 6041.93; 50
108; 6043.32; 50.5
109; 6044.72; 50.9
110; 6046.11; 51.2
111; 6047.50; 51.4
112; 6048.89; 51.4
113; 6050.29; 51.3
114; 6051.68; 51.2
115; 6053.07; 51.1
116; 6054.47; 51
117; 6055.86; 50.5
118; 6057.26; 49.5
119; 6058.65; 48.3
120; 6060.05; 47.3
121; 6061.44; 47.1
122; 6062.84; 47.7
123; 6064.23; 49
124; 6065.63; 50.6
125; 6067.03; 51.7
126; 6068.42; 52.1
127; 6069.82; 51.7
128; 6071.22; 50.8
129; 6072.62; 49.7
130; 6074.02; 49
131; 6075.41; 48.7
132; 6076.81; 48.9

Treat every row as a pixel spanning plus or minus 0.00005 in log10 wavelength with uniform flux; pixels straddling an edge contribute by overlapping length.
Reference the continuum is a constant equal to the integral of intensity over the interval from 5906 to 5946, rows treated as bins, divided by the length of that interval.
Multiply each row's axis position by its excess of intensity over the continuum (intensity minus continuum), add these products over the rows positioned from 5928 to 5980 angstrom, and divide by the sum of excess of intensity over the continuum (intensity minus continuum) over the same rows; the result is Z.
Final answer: 5964.2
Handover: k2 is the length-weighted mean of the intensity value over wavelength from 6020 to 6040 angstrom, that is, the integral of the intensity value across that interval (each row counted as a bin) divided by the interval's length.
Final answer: 45.5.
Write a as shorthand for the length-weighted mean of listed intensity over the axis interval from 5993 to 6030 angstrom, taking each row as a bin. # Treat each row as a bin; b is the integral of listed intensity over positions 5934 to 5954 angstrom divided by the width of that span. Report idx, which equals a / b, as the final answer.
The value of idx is 0.97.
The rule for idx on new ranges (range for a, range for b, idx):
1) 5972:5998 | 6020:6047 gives 0.96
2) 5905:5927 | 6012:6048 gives 0.99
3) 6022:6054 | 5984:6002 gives 1.09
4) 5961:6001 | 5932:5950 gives 0.99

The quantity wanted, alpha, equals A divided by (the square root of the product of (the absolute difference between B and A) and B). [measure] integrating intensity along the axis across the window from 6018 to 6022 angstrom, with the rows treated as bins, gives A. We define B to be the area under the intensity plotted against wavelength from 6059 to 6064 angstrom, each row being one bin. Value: 1.5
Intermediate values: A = 177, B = 238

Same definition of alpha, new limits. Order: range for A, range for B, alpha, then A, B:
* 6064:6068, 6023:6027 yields 3.4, 203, 184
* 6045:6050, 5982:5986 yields 2.2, 256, 179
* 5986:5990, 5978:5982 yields 3.2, 171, 186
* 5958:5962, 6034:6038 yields 5.0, 190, 182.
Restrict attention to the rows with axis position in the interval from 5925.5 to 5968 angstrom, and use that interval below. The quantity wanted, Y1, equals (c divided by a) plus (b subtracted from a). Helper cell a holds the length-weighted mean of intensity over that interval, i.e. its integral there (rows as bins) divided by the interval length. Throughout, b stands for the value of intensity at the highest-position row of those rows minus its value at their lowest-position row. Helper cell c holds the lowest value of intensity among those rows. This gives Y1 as 43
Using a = 46.2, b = 4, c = 43.3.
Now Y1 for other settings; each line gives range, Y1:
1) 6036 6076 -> 48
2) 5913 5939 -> 46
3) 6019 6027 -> 44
